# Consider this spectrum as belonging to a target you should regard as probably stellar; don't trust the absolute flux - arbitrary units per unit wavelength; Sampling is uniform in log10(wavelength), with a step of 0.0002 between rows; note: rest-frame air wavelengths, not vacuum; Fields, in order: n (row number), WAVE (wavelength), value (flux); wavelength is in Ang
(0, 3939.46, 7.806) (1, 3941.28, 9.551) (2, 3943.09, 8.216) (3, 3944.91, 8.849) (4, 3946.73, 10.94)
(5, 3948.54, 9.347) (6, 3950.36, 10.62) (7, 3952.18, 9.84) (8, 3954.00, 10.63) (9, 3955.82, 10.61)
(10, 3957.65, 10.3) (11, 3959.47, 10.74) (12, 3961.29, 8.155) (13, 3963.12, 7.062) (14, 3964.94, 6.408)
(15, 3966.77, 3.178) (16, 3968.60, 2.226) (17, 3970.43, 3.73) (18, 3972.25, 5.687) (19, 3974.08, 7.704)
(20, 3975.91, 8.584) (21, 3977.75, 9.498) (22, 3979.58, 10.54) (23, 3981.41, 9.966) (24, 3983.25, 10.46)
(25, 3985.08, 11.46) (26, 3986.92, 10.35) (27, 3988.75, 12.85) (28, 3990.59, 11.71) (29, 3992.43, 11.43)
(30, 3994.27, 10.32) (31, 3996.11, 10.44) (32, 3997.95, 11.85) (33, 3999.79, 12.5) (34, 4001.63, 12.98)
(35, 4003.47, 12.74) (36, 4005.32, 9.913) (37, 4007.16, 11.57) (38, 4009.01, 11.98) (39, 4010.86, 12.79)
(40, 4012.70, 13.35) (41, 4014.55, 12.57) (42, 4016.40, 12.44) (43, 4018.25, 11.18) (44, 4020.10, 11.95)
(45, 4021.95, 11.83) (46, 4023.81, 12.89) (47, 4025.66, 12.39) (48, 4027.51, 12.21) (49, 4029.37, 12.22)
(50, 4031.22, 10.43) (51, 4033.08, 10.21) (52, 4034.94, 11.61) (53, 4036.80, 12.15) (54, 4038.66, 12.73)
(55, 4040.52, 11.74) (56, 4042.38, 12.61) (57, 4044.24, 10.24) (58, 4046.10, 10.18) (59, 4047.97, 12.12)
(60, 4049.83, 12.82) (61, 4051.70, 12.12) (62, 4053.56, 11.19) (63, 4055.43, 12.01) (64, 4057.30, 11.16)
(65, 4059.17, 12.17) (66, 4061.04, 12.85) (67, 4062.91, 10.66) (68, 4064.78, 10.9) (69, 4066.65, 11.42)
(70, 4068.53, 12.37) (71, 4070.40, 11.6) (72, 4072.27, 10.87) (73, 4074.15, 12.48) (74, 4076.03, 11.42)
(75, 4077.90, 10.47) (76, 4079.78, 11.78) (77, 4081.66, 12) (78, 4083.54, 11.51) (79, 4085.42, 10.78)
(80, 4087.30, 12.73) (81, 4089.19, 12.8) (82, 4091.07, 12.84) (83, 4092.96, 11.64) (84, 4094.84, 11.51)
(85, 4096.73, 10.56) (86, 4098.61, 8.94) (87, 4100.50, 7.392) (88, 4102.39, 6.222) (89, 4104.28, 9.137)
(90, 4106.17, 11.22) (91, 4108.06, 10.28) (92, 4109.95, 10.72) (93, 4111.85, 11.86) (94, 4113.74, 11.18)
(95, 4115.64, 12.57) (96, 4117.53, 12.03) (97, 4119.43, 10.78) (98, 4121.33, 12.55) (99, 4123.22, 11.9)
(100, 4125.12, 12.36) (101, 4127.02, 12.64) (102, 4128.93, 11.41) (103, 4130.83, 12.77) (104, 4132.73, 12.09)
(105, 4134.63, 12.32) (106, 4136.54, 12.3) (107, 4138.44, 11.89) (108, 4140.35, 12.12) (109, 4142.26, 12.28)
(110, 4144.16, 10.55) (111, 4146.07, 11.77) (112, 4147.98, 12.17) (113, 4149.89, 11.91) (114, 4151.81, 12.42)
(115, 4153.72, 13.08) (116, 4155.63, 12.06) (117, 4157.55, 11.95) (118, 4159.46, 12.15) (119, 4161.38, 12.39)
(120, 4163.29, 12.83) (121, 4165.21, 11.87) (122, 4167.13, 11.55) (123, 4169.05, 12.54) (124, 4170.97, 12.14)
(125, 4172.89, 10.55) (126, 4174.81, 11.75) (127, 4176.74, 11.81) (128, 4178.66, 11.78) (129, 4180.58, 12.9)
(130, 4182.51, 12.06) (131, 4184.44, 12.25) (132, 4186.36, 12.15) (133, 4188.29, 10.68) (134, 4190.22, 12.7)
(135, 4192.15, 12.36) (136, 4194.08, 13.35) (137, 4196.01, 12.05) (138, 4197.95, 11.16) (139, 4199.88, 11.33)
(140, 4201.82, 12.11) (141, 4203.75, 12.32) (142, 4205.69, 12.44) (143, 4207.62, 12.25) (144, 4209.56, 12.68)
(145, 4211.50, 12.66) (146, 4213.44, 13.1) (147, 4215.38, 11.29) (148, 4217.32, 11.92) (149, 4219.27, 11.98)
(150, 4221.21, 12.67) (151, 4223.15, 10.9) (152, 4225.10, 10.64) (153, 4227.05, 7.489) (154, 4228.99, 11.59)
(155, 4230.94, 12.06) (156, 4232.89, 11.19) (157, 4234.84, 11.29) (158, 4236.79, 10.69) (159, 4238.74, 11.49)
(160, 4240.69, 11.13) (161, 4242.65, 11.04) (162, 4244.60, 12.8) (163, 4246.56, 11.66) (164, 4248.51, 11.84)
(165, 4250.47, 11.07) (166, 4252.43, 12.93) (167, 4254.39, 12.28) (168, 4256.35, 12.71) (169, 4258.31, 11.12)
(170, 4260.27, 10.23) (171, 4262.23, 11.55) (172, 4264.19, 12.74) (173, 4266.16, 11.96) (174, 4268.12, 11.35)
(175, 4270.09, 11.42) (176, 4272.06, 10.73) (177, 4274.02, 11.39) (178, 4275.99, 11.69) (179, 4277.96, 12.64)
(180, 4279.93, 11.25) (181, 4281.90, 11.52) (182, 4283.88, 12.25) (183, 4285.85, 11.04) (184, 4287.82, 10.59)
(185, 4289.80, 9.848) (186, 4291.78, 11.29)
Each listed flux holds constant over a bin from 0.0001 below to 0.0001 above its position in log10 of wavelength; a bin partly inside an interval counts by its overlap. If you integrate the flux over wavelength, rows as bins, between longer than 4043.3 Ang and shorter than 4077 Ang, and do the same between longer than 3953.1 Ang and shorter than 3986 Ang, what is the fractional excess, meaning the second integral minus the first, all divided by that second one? -0.45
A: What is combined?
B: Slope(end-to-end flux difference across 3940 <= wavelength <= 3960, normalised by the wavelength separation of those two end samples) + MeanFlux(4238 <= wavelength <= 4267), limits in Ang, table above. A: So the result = 11.8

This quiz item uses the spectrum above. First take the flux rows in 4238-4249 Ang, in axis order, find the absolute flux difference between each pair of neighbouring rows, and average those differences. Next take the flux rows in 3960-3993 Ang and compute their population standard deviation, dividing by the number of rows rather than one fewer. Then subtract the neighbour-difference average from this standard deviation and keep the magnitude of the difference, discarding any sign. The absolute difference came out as 2.3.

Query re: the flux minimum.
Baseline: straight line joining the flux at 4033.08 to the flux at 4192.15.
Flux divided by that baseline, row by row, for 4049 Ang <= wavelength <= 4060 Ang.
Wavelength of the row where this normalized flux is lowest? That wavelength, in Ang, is 4057.30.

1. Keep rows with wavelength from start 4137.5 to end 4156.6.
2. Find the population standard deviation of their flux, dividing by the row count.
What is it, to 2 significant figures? 0.60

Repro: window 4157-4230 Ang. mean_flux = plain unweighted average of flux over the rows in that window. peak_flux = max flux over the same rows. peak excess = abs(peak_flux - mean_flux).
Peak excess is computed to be 1.4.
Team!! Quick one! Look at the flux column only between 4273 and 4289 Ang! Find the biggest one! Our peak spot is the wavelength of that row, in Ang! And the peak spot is 4277.96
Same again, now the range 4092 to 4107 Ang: 4092.96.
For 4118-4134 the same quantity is 4130.83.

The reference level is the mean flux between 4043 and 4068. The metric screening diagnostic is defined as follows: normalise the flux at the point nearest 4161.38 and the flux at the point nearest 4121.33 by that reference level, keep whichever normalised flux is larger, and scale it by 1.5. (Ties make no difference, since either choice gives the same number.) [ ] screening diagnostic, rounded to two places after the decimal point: 1.63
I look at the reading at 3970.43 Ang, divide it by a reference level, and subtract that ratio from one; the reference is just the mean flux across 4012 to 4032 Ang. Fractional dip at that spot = 0.69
